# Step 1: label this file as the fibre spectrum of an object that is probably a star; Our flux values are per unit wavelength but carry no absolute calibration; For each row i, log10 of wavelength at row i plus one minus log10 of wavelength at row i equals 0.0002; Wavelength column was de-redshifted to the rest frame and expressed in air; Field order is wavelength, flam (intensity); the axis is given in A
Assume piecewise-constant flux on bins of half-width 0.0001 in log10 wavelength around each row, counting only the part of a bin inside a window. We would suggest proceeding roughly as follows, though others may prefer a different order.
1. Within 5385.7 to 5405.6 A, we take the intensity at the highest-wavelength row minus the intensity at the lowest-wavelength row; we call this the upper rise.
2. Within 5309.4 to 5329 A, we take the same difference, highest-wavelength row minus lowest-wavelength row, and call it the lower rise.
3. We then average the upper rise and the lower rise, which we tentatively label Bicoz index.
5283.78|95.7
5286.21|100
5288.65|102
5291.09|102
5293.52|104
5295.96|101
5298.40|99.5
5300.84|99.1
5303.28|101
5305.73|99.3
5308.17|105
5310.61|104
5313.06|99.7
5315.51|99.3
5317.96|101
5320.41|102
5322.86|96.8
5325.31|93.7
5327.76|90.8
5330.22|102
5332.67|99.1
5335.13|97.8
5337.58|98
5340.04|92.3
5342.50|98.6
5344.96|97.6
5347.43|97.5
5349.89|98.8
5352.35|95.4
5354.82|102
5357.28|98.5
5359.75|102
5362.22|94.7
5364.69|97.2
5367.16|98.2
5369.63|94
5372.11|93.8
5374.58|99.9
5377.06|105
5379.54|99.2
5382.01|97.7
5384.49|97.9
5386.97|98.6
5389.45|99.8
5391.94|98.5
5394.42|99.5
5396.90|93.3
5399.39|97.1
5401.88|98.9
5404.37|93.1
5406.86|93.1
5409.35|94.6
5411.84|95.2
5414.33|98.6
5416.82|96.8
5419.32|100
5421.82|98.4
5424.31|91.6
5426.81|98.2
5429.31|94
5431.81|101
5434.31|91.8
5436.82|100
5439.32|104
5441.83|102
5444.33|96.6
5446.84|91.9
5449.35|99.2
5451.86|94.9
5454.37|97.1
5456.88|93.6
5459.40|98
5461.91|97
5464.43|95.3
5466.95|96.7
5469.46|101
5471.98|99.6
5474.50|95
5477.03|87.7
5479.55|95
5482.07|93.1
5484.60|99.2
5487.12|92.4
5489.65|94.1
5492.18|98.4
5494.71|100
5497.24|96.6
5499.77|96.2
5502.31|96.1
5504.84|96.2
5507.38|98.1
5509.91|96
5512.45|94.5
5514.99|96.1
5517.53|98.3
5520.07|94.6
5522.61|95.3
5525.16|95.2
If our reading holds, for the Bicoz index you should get -9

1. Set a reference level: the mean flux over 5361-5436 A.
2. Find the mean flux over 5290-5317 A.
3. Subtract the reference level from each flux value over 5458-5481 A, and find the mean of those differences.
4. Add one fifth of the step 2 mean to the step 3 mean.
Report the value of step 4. 19.4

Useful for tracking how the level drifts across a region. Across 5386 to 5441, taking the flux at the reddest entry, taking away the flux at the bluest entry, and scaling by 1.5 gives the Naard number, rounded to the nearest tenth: 8.1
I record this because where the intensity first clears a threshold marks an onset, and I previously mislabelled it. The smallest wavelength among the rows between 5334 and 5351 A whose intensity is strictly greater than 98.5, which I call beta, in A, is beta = 5342.50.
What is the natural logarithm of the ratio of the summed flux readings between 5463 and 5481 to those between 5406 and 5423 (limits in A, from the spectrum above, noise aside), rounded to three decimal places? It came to -0.010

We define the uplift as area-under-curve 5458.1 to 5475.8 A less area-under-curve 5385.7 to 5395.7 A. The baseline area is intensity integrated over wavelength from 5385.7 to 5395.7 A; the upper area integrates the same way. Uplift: 734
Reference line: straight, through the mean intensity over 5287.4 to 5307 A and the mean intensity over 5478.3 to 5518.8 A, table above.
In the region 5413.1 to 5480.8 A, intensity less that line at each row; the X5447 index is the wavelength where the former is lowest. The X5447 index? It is 5477.03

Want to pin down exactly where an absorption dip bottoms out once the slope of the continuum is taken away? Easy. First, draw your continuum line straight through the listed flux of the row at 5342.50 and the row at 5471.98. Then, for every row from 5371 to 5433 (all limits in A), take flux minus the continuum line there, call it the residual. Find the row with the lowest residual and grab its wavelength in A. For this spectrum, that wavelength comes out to 5424.31 A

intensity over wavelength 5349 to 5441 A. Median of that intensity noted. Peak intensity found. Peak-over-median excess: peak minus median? 6.8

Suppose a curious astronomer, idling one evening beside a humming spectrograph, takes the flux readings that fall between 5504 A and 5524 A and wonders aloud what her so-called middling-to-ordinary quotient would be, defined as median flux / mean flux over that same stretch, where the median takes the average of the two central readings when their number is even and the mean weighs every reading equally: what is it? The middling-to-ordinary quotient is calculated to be 0.999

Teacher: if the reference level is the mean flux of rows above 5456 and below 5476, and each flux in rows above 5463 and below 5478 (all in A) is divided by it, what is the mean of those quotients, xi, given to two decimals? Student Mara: 0.99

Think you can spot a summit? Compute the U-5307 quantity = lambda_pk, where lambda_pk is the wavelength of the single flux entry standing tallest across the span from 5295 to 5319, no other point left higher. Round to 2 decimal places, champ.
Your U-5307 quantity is 5308.17 A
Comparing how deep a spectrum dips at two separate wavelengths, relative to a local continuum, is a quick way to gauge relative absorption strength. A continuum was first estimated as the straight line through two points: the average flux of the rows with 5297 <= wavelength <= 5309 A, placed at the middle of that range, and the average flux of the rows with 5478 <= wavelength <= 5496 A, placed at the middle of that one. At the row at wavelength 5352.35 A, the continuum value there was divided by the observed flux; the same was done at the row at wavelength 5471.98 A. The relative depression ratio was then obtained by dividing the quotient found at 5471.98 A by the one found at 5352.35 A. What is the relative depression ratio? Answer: 0.93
